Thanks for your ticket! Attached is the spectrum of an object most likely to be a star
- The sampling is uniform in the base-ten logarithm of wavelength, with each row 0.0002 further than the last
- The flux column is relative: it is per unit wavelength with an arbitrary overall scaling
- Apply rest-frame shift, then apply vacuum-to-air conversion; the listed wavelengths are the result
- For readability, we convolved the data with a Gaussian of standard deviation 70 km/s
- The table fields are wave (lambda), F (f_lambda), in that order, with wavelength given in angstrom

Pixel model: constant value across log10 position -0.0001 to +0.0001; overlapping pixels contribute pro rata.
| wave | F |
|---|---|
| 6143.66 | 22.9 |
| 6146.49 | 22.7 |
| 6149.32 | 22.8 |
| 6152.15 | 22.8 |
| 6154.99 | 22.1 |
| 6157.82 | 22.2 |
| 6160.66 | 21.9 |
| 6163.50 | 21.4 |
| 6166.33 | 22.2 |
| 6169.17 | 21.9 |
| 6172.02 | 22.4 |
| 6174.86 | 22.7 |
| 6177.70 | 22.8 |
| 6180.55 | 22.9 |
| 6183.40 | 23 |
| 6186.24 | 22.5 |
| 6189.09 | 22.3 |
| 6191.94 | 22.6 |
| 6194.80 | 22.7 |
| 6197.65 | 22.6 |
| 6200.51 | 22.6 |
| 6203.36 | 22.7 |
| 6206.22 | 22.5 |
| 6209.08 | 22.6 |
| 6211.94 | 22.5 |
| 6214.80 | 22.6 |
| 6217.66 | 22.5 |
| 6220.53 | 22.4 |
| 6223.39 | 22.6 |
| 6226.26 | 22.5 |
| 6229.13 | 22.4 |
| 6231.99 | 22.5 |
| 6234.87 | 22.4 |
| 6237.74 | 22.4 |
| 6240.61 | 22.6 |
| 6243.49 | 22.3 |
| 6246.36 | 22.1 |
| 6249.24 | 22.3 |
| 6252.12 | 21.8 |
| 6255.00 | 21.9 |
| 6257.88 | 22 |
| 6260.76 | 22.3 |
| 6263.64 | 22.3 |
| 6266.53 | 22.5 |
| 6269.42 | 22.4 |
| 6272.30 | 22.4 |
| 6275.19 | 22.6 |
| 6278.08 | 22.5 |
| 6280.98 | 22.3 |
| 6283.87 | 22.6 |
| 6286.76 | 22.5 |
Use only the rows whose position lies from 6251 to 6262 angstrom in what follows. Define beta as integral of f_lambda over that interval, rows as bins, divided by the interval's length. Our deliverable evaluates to 22.0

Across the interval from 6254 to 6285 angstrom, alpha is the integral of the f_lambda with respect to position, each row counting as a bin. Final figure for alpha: 693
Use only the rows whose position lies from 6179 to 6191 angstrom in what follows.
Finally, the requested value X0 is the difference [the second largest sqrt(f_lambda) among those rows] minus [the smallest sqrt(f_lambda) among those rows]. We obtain 0.06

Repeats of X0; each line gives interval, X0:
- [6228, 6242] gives 0.01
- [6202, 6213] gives 0.01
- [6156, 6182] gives 0.15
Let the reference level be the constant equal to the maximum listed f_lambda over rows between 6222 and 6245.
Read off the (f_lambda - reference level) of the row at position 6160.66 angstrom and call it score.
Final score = -0.70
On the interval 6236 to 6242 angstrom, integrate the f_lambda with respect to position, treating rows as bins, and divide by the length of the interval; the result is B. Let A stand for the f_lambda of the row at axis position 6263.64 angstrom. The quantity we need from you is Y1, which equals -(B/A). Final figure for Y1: -1.01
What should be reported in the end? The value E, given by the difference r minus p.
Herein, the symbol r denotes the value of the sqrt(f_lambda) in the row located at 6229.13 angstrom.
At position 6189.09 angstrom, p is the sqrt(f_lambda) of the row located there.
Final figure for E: 0.011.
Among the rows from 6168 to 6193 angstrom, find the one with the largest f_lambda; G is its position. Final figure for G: 6183.40 angstrom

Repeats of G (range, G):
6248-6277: 6275.19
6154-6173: 6172.02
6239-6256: 6240.61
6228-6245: 6240.61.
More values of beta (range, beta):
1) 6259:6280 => 22.4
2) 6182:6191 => 22.6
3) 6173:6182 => 22.8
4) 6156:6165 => 21.9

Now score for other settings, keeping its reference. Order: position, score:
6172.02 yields -0.20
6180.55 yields 0.30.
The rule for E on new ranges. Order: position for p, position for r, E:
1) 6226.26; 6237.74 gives -0.011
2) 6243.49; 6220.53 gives 0.011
